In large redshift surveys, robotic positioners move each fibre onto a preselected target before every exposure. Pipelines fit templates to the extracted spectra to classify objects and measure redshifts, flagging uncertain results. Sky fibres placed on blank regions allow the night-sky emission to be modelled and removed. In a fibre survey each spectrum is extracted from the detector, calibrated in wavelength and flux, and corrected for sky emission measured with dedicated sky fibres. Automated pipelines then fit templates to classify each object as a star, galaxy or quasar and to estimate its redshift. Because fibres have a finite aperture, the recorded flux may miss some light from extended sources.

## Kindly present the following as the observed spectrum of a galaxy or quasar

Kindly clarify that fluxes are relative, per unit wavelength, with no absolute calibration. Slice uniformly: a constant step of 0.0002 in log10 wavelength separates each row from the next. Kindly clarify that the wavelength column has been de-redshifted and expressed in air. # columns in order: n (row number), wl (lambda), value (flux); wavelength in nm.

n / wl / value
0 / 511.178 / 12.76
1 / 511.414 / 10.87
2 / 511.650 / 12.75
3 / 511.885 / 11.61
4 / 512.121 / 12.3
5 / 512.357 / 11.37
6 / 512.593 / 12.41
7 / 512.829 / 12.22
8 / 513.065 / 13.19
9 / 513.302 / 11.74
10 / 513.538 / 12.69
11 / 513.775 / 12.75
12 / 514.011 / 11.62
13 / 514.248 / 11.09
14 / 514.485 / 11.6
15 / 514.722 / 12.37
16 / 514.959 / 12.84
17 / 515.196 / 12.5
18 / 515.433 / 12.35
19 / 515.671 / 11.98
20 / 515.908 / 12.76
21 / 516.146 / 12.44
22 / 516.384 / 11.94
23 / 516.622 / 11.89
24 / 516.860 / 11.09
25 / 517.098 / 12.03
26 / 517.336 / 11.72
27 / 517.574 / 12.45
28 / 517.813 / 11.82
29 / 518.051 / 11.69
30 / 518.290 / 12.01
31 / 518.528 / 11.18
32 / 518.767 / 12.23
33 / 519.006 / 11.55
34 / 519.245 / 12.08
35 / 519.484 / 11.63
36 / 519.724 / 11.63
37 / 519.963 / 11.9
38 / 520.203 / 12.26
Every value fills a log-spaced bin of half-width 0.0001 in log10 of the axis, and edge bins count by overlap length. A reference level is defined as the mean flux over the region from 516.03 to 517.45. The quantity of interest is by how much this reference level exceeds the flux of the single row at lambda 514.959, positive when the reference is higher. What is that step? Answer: -1.0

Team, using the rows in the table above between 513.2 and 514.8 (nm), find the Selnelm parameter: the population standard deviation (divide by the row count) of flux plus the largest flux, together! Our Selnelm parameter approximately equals 13.3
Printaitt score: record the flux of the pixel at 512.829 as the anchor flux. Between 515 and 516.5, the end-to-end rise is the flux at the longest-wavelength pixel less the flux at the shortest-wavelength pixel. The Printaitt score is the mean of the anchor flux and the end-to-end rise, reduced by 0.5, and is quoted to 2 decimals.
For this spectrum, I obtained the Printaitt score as 5.33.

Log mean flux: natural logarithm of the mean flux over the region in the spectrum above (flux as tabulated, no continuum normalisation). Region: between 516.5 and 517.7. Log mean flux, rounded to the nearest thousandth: 2.471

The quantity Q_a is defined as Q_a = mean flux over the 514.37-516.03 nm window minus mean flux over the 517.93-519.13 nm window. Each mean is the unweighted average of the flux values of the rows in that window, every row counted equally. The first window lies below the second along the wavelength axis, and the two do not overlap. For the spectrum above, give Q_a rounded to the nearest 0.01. 0.61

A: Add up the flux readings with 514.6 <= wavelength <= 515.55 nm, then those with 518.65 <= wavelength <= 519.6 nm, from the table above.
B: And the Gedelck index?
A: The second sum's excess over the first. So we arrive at -2.6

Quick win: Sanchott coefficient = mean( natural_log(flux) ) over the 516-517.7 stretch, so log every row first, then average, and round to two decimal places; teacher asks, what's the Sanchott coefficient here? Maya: 2.48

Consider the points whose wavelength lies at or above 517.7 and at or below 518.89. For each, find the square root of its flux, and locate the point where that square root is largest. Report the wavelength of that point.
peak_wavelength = 518.767 nm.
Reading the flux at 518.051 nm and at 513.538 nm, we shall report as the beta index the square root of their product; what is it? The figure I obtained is 12.2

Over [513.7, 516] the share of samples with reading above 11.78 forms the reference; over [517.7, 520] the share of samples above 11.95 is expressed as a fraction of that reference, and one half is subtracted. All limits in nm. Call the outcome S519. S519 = -0.07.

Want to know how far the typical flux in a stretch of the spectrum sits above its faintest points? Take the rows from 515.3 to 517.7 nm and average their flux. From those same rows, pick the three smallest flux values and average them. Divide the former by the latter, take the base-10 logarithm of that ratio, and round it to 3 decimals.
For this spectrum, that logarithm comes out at 0.018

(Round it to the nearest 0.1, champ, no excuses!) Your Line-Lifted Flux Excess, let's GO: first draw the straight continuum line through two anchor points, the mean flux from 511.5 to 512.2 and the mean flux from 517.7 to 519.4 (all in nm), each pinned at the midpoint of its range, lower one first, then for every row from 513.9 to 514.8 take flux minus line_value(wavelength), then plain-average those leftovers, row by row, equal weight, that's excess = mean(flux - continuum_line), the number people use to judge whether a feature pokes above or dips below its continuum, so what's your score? -0.4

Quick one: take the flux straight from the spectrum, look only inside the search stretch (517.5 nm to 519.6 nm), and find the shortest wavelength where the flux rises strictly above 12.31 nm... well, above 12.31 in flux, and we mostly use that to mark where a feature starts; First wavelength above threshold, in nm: 517.574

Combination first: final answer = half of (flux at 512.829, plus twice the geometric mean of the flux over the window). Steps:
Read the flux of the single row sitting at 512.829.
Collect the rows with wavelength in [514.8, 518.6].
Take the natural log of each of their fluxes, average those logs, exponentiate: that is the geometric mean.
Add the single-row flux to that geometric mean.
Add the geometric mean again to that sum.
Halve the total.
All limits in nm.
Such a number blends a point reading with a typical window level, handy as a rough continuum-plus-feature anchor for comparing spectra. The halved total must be 18.1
